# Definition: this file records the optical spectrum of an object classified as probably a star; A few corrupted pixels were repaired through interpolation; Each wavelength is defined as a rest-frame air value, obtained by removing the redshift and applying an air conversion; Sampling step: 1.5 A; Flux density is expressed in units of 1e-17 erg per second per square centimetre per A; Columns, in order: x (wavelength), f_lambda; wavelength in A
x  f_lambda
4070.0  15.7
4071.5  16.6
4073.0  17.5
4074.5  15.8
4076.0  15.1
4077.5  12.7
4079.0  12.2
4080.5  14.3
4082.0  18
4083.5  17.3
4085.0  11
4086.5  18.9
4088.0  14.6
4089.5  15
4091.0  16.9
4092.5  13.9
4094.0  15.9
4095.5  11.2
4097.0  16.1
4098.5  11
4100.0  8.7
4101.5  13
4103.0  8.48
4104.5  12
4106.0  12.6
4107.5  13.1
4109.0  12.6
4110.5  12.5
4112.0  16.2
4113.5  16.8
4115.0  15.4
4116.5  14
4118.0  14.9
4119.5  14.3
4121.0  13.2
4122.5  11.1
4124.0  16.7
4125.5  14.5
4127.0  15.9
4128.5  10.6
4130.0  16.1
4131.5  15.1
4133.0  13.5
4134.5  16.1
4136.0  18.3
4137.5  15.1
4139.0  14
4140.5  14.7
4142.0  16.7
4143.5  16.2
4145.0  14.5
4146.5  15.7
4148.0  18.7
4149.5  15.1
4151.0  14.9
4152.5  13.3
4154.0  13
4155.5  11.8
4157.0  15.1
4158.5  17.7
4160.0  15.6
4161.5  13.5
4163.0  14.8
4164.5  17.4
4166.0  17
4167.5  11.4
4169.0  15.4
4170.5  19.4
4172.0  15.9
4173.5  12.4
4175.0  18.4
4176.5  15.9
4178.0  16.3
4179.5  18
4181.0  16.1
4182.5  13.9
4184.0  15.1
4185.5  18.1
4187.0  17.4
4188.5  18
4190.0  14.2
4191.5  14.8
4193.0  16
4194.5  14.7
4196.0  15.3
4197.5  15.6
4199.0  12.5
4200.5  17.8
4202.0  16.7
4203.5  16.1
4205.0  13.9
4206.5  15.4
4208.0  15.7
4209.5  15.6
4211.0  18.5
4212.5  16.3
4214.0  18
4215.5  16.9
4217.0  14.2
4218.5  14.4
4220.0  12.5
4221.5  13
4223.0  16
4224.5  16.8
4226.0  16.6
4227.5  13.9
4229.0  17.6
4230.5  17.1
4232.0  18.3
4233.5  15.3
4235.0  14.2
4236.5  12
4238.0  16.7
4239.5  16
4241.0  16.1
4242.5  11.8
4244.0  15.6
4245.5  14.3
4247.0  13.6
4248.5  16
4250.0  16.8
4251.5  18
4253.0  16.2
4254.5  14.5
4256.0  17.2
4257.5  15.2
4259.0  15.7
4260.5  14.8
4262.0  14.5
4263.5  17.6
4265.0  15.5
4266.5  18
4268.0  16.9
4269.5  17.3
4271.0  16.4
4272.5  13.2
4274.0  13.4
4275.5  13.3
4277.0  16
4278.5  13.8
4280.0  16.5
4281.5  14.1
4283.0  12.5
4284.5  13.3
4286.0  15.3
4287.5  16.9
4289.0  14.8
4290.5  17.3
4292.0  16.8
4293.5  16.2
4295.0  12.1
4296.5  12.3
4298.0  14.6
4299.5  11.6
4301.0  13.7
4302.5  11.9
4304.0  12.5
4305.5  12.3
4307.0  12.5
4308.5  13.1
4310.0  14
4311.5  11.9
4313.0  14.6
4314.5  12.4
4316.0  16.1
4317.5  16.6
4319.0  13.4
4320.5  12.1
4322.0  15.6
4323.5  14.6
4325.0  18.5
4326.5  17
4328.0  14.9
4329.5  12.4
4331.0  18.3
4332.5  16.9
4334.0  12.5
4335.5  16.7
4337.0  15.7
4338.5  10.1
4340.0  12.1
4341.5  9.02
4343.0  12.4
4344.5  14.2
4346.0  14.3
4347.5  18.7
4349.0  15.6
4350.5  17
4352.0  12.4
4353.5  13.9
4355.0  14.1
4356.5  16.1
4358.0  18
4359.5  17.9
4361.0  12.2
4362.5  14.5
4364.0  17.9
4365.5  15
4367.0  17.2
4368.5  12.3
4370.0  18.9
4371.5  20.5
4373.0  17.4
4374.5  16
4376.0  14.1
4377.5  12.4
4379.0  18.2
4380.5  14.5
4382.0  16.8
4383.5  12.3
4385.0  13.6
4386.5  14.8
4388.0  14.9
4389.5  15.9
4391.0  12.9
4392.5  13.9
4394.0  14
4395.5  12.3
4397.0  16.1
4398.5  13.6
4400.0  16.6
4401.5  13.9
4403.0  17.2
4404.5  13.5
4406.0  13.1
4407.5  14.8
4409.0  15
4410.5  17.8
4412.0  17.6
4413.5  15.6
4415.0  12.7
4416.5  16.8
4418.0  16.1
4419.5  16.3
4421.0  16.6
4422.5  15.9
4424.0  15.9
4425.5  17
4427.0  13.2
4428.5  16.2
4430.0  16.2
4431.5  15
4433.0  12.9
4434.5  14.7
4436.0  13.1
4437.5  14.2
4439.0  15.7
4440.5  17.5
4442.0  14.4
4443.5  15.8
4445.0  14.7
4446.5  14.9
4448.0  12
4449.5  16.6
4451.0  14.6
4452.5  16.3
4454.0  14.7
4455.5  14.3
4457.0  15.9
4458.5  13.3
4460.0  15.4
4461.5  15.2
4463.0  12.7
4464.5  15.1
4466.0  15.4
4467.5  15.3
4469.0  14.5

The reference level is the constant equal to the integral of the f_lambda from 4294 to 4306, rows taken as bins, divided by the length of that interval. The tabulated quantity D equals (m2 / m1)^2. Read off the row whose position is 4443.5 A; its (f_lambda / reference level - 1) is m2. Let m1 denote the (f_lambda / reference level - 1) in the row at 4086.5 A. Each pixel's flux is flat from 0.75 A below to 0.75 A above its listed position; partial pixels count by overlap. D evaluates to 0.2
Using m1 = 0.49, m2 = 0.2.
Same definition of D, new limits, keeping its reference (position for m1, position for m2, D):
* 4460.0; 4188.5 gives 3.9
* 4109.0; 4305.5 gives 14.6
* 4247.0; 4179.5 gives 35.1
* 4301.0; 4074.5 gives 9.7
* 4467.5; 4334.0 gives 0.0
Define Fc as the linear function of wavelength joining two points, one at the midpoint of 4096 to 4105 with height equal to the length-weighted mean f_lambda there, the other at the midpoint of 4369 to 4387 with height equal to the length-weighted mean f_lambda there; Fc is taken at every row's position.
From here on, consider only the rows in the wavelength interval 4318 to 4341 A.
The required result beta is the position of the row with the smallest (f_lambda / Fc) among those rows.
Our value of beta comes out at 4338.5 A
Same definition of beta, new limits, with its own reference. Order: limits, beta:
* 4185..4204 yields 4199.0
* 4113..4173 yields 4128.5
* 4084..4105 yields 4103.0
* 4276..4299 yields 4295.0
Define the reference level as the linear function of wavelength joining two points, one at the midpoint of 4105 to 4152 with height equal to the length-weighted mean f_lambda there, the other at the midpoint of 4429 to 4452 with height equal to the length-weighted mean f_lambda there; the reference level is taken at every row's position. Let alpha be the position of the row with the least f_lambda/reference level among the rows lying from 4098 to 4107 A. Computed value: 4103.0 A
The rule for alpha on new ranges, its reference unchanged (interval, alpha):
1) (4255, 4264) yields 4262.0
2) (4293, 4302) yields 4299.5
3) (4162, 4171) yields 4167.5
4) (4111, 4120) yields 4116.5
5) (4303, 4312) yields 4311.5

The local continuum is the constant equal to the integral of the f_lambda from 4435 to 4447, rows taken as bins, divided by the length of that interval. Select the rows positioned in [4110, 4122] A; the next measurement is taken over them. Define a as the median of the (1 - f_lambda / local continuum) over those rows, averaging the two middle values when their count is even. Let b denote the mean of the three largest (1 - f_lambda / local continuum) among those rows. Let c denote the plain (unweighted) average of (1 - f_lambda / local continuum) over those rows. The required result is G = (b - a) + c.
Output 0.12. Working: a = 0.03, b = 0.12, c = 0.02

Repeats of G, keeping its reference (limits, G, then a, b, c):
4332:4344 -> 0.26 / 0.17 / 0.31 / 0.12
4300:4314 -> 0.17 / 0.17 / 0.20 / 0.14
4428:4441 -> 0.10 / 0.00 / 0.11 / 0.00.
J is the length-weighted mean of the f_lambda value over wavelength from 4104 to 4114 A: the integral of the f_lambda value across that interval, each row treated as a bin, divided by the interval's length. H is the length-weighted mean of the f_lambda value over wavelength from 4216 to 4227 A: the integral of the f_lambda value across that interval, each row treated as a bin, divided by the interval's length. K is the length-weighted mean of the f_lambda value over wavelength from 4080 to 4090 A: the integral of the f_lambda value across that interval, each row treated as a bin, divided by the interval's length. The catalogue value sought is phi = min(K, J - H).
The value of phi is -1.2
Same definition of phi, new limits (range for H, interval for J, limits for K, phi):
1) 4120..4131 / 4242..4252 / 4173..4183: 1.1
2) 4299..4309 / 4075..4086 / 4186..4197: 2.0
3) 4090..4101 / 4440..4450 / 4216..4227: 1.6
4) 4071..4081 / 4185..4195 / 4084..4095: 1.3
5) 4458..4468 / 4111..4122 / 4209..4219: 0.2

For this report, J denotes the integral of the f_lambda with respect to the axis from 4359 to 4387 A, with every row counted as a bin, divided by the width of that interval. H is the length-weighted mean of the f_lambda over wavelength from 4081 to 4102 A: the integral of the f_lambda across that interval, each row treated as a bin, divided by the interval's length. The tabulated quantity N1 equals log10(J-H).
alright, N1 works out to 0.1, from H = 14.4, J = 15.6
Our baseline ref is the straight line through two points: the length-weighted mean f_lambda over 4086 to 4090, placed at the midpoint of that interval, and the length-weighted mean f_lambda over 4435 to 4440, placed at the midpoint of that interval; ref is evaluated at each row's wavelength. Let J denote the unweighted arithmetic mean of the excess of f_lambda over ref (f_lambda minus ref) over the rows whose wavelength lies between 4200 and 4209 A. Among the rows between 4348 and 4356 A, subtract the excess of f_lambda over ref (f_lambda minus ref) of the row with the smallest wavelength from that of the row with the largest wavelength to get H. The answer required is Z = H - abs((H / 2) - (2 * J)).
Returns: -3.0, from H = -1.5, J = 0.38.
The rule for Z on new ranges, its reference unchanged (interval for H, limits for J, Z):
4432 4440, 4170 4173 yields 0.3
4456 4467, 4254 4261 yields -1.0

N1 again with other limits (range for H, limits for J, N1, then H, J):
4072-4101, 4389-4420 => -0.3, 14.5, 15.0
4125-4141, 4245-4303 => -0.7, 14.9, 15.1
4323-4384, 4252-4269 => -0.1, 15.2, 16.1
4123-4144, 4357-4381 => -0.1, 15.2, 16.1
